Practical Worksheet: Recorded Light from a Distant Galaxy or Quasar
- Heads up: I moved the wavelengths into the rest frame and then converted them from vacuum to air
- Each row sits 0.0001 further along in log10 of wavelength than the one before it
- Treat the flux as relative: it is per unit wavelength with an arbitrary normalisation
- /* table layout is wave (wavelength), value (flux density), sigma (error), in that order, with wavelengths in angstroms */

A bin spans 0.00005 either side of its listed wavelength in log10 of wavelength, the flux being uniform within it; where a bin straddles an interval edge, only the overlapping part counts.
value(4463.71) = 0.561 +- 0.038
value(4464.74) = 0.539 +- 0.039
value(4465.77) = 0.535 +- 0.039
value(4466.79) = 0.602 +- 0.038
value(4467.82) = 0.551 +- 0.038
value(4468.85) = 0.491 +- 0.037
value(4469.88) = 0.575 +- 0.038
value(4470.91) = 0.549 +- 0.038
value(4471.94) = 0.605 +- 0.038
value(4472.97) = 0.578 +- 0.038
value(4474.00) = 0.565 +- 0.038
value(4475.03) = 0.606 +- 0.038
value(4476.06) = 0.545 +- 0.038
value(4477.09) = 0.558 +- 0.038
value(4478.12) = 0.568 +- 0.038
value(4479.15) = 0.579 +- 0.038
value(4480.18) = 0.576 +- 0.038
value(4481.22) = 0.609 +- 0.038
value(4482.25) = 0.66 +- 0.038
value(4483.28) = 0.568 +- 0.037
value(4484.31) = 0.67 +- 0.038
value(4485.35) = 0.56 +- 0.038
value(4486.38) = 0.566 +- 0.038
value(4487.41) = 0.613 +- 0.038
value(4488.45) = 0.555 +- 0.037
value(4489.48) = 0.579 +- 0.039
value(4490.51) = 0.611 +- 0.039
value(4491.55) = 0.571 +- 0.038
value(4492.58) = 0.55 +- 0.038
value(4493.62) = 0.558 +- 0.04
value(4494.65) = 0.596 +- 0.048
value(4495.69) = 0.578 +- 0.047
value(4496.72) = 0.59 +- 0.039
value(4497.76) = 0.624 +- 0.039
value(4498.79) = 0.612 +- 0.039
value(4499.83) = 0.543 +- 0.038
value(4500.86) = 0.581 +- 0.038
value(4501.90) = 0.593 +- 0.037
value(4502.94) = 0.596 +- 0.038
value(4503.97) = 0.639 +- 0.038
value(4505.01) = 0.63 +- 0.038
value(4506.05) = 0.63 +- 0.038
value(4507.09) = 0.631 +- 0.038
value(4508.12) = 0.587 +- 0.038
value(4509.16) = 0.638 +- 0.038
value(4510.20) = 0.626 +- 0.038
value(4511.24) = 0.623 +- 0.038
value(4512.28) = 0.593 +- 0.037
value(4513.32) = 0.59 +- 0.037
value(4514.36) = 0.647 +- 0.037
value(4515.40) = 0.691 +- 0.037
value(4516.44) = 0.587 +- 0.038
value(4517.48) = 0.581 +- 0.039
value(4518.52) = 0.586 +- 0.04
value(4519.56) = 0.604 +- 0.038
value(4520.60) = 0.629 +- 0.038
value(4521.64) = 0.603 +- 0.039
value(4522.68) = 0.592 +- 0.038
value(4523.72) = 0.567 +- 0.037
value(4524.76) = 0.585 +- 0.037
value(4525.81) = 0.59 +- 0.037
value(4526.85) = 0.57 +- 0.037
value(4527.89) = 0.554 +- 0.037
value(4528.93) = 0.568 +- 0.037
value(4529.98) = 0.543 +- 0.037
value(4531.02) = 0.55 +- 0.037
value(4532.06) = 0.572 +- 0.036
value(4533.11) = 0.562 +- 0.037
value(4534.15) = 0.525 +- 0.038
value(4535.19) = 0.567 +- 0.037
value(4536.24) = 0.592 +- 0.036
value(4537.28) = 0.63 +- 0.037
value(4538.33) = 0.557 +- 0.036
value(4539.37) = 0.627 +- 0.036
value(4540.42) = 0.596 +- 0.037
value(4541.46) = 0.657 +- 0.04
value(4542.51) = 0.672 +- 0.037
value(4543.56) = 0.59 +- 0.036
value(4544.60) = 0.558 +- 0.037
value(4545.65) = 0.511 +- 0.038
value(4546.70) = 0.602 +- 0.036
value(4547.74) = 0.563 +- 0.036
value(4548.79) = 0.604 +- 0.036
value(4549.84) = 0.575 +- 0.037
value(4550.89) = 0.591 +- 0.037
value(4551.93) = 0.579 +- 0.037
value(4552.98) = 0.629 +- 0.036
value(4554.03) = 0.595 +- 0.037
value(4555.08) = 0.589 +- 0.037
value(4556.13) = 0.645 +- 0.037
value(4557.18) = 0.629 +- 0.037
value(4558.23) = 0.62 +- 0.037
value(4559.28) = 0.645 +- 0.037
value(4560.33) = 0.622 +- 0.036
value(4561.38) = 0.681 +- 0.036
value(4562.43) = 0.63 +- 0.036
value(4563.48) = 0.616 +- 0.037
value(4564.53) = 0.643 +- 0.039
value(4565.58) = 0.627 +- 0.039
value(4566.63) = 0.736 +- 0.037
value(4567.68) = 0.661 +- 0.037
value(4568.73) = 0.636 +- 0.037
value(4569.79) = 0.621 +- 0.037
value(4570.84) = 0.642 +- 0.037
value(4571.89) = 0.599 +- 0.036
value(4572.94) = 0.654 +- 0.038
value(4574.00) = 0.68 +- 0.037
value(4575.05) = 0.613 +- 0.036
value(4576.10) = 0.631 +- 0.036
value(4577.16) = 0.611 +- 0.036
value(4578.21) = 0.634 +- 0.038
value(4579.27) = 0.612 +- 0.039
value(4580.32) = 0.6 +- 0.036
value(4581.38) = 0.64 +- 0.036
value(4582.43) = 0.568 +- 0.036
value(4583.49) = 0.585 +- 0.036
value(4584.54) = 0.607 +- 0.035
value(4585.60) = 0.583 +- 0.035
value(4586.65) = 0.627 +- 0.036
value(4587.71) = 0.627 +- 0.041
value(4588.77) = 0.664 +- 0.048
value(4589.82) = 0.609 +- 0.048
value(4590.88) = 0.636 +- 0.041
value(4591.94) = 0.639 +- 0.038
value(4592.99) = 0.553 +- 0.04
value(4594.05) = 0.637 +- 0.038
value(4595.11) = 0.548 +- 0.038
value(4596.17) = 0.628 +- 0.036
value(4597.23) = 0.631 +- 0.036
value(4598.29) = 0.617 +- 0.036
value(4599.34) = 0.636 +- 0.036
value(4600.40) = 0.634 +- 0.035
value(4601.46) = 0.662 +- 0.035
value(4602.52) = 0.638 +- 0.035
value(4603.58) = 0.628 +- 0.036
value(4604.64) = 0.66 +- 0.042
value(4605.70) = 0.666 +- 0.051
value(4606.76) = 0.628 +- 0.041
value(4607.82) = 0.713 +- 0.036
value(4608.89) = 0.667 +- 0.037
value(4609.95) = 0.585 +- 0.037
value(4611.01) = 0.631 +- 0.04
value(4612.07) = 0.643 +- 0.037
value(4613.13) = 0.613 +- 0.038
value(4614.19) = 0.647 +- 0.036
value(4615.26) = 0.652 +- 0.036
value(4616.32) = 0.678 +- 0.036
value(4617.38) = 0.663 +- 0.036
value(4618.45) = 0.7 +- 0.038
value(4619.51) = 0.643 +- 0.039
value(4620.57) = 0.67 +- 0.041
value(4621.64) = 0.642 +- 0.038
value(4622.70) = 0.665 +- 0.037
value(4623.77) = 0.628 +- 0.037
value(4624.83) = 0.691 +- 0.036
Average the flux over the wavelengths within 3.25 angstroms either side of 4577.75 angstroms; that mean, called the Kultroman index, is 0.617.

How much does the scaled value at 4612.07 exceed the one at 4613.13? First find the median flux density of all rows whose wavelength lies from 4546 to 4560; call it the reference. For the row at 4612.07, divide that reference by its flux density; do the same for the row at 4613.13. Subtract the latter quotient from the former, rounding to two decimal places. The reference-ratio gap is -0.05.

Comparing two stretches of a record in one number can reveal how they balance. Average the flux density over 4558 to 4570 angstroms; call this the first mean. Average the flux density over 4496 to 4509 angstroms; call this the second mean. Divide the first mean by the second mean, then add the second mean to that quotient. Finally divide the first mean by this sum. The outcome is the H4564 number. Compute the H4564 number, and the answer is 0.386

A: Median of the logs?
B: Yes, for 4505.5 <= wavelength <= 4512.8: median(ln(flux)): -0.468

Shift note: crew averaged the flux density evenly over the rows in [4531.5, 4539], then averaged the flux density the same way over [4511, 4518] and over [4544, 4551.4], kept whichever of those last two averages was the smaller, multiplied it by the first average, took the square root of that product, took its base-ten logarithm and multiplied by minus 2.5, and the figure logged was 0.61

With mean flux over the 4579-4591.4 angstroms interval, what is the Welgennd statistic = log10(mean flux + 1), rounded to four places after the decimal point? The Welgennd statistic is 0.2077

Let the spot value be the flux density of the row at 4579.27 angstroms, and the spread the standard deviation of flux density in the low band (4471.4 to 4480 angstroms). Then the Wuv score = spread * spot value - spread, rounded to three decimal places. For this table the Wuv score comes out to -0.008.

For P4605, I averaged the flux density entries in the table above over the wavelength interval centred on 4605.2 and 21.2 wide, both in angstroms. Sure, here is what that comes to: 0.636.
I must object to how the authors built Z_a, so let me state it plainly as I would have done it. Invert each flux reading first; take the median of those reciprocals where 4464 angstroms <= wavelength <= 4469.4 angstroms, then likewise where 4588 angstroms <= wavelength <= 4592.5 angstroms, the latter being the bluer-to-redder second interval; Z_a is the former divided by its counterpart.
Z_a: 1.18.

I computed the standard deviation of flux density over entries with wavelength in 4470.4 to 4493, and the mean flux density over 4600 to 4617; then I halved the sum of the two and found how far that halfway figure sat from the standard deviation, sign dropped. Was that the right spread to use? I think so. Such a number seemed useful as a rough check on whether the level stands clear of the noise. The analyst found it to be 0.307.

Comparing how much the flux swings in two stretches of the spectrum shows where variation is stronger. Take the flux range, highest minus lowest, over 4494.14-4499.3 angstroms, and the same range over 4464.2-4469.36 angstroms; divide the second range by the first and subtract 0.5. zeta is 1.9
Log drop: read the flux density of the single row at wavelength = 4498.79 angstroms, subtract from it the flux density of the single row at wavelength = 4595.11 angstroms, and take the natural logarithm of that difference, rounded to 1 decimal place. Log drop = -2.7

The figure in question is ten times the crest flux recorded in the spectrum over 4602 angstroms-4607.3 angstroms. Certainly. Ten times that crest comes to 6.66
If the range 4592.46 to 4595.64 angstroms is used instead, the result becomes 6.37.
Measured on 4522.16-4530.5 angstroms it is 5.92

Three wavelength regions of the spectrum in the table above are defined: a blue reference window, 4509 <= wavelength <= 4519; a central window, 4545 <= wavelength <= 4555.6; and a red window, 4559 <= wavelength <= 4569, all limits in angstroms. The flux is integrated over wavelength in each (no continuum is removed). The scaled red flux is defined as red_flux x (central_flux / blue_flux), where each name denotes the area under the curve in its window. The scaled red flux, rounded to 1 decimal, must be 6.5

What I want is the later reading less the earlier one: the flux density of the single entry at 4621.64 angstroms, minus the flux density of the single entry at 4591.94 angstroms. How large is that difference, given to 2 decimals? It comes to 0.00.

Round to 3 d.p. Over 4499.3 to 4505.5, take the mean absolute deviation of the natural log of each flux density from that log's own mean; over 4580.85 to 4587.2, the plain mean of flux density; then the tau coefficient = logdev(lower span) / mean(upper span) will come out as 0.069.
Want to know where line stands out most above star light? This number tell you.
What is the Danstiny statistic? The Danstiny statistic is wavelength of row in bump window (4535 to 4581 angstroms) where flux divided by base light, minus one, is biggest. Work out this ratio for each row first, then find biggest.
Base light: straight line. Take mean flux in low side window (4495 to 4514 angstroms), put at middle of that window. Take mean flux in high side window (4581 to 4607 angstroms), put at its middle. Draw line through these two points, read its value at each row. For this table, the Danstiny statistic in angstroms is 4566.63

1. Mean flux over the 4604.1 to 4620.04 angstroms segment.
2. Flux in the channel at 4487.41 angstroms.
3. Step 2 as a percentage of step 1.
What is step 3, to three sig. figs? 93.9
